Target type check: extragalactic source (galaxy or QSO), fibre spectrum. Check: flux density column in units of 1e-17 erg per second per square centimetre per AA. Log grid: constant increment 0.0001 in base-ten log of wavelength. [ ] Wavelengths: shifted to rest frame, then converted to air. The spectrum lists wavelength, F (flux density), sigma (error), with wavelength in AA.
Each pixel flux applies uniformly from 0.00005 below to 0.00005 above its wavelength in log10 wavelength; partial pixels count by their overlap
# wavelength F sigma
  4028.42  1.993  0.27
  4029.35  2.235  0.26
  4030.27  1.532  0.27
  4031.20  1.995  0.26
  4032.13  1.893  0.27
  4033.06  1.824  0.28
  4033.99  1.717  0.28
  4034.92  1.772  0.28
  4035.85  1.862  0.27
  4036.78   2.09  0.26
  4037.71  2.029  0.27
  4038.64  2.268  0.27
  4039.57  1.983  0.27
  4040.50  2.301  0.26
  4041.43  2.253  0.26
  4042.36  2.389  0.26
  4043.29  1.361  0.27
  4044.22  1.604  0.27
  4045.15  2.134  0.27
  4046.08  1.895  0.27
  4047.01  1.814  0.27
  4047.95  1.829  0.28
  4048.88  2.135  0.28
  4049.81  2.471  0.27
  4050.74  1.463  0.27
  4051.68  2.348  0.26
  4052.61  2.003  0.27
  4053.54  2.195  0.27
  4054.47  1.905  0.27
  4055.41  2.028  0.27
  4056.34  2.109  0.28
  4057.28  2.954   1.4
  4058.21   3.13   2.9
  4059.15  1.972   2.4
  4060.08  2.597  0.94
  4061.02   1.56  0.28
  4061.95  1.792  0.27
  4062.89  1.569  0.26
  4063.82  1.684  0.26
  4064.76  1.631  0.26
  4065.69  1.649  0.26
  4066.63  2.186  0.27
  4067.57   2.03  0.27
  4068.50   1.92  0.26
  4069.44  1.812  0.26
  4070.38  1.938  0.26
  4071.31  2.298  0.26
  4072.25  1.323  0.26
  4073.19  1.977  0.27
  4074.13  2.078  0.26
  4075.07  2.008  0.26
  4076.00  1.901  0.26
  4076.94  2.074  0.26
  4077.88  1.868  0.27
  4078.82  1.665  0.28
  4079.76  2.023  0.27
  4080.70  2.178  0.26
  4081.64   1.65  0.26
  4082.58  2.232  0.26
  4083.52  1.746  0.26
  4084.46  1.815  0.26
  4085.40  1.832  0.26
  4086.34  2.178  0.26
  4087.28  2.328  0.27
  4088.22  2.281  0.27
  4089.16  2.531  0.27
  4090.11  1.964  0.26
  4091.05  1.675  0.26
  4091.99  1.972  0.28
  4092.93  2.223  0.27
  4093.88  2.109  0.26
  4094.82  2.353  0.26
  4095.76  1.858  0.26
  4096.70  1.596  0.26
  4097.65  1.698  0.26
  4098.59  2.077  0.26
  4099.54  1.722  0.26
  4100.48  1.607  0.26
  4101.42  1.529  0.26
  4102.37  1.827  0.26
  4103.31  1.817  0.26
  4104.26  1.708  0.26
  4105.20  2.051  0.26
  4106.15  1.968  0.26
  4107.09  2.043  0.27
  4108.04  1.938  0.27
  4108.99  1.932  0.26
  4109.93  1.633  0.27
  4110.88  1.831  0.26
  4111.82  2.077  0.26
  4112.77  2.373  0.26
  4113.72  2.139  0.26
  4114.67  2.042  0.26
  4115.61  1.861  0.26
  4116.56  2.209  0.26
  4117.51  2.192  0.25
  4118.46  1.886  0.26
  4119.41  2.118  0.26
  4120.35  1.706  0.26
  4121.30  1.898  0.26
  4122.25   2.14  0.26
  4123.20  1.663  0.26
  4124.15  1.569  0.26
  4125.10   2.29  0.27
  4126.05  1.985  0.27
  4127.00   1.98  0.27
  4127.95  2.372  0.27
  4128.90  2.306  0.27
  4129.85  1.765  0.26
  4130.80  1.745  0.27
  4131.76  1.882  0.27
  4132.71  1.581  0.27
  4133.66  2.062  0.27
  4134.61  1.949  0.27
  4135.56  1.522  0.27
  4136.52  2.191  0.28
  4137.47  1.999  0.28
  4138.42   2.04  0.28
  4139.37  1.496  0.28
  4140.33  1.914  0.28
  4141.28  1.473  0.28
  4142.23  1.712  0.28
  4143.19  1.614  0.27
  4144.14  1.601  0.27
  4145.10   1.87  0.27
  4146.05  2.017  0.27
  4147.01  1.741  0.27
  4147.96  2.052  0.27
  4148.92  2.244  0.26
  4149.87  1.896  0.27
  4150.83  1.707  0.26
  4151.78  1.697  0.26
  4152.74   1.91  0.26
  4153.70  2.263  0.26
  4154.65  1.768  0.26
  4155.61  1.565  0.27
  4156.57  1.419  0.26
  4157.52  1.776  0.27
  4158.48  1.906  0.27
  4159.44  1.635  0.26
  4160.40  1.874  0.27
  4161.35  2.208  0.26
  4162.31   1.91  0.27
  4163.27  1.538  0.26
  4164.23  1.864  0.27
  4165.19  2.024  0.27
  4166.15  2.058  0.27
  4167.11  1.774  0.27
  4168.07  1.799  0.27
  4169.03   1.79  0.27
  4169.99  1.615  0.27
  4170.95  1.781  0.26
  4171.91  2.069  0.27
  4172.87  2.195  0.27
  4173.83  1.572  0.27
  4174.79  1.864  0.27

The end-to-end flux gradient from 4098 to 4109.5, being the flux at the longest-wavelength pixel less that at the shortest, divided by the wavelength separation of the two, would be -0.014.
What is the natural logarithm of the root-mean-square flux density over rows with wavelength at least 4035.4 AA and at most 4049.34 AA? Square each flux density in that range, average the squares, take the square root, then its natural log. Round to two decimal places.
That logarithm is 0.70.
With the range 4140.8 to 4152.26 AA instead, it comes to 0.60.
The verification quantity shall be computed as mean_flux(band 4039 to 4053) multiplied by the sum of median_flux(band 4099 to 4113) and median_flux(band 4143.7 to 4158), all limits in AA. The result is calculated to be 7.2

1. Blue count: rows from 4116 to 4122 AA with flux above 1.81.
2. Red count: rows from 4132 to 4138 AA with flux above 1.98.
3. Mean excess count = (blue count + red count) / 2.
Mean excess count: 4.0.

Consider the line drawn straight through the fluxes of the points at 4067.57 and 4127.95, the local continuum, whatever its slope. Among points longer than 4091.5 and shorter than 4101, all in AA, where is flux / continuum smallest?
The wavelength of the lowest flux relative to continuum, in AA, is 4100.48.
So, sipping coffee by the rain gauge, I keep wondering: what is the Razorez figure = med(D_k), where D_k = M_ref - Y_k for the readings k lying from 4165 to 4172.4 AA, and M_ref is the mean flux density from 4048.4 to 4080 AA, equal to 0.21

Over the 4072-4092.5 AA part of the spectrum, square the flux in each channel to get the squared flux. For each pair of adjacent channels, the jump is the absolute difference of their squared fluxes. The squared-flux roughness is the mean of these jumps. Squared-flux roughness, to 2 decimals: 1.05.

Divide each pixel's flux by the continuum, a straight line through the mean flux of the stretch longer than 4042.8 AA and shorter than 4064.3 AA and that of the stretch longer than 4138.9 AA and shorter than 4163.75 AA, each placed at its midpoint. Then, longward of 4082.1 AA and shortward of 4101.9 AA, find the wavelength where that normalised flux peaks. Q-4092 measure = 4089.16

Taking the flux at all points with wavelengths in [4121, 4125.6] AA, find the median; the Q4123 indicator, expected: 1.90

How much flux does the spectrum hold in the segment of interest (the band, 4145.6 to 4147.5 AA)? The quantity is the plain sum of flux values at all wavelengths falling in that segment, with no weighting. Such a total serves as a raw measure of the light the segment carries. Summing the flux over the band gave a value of 3.8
